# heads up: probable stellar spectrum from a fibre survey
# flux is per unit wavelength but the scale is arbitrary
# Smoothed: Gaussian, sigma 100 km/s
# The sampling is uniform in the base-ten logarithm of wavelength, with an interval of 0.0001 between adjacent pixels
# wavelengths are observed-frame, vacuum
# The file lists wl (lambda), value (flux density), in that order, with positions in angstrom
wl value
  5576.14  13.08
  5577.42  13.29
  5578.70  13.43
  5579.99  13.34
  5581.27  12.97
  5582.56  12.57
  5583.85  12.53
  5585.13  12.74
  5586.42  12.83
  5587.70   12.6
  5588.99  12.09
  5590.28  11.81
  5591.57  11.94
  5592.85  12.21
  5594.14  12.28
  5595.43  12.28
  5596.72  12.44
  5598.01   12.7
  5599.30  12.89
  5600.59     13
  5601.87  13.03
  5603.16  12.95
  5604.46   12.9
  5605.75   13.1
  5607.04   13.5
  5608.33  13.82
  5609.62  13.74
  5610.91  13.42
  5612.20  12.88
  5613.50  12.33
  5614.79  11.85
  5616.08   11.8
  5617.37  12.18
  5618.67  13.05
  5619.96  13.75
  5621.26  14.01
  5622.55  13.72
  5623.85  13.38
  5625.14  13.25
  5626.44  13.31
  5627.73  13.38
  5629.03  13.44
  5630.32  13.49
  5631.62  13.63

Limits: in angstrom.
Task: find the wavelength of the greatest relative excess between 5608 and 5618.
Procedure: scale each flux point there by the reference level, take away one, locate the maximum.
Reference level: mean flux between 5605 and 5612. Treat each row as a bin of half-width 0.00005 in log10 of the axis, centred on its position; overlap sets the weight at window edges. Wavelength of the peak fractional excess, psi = 5608.33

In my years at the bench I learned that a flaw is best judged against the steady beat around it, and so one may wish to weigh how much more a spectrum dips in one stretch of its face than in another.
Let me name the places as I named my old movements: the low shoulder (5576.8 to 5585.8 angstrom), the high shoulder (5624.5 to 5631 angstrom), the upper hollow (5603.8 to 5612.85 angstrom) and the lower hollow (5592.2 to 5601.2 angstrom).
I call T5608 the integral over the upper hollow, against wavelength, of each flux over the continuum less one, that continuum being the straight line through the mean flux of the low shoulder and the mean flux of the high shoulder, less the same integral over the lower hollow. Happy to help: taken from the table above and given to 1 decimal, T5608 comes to 0.5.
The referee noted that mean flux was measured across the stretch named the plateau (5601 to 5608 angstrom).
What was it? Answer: 13.1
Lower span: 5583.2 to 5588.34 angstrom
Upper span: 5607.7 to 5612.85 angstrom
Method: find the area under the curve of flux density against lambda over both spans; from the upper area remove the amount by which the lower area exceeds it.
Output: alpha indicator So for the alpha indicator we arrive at 74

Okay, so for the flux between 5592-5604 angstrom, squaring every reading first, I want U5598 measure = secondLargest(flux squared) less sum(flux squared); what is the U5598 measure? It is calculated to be -1270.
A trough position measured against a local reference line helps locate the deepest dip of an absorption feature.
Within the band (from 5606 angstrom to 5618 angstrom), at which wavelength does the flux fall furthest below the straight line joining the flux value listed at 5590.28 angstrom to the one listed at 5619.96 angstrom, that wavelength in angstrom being 5616.08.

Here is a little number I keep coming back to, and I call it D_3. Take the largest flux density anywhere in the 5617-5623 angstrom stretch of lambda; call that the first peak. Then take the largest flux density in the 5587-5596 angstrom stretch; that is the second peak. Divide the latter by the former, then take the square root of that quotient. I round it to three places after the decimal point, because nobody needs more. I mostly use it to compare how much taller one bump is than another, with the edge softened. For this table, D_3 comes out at 0.948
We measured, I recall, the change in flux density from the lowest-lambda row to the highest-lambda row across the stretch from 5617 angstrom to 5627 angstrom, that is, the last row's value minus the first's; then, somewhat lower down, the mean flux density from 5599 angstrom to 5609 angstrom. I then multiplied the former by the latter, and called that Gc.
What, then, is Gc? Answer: 15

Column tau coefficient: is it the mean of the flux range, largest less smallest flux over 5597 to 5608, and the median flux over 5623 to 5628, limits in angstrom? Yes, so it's 7.07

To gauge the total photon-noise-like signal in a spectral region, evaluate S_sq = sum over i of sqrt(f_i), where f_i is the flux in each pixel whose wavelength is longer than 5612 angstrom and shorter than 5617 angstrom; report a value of 13.98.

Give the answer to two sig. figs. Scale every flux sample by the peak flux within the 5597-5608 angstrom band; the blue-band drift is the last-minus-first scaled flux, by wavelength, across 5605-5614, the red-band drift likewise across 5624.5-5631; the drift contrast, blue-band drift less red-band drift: -0.075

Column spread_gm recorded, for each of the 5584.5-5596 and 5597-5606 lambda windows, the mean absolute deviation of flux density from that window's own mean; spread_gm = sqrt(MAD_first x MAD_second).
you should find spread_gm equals 0.16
